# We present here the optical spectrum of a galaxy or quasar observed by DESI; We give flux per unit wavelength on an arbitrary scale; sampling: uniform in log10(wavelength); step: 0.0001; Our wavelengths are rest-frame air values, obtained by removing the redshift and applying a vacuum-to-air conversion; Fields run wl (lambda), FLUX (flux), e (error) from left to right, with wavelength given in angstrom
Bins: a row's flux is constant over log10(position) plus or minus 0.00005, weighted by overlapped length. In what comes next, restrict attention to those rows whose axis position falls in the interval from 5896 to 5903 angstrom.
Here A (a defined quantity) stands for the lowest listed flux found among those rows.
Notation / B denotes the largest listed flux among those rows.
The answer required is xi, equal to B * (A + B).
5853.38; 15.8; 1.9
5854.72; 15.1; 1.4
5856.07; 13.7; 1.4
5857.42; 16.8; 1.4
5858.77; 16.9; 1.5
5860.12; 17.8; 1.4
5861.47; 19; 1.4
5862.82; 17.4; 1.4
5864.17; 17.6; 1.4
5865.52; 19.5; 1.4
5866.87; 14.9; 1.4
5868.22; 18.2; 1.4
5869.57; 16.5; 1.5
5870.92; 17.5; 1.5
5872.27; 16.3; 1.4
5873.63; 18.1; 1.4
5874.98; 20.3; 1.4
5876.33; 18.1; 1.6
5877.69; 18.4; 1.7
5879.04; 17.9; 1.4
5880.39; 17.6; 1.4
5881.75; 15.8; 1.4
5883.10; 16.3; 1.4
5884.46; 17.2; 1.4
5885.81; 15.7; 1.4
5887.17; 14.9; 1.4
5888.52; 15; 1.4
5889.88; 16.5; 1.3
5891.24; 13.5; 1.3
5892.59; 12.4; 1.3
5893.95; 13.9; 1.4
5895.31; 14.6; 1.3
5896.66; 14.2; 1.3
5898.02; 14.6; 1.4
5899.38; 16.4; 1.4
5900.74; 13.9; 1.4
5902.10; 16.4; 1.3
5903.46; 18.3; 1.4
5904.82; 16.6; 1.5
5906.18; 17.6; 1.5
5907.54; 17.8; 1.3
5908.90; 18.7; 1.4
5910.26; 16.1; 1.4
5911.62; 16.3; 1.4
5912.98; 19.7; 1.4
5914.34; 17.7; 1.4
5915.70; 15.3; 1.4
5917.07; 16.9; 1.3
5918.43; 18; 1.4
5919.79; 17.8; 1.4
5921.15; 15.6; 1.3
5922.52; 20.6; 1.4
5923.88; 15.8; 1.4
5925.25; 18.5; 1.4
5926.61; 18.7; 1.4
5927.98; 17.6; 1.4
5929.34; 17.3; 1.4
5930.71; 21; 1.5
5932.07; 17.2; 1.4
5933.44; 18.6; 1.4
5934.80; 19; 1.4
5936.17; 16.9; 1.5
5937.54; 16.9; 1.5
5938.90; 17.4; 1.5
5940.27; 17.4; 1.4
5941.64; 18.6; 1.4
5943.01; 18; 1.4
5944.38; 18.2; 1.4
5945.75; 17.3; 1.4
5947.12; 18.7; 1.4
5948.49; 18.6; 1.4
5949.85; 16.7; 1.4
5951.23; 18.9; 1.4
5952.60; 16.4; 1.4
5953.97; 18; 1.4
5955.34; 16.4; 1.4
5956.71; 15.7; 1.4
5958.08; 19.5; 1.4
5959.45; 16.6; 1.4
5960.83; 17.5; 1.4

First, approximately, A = 13.9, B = 16.4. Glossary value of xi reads 497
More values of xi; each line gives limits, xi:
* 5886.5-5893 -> 477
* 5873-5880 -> 775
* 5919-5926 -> 746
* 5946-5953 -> 667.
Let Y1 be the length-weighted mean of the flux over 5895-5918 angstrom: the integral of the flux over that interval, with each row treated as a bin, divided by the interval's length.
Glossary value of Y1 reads 16.6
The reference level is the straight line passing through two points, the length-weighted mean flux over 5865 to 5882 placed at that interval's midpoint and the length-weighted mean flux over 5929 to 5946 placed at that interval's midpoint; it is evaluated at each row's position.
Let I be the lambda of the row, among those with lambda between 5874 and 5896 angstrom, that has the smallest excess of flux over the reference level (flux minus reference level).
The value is 5892.59 angstrom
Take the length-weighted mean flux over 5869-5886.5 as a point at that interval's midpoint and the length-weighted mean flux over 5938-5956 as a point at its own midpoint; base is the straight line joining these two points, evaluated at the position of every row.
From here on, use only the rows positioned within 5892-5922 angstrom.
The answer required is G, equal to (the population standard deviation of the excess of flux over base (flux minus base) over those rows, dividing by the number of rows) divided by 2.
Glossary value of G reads 0.89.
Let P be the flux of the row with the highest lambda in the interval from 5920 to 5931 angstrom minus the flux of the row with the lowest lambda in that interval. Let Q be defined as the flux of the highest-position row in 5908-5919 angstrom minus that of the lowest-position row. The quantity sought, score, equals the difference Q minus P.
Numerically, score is -6.1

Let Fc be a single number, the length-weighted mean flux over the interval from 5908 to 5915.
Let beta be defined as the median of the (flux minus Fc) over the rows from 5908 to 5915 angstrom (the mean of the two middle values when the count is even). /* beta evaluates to 0.0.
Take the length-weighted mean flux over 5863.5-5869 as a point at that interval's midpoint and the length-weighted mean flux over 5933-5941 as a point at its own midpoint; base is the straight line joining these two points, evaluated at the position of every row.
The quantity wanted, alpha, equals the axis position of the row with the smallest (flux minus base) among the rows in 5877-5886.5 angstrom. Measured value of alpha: 5885.81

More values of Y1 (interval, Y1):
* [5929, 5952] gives 18.0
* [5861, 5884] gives 17.6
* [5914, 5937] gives 17.8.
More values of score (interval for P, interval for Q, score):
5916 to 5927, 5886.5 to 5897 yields -2.5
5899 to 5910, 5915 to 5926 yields 0.9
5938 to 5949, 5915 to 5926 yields 2.0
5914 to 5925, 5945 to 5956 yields 1.0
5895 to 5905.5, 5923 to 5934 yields 0.8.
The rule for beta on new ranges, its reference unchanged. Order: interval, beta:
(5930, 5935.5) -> 1.1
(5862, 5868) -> -0.2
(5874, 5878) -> 0.7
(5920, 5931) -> 0.3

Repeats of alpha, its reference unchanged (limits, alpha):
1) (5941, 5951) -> 5949.85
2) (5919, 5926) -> 5921.15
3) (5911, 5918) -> 5915.70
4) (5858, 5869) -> 5866.87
